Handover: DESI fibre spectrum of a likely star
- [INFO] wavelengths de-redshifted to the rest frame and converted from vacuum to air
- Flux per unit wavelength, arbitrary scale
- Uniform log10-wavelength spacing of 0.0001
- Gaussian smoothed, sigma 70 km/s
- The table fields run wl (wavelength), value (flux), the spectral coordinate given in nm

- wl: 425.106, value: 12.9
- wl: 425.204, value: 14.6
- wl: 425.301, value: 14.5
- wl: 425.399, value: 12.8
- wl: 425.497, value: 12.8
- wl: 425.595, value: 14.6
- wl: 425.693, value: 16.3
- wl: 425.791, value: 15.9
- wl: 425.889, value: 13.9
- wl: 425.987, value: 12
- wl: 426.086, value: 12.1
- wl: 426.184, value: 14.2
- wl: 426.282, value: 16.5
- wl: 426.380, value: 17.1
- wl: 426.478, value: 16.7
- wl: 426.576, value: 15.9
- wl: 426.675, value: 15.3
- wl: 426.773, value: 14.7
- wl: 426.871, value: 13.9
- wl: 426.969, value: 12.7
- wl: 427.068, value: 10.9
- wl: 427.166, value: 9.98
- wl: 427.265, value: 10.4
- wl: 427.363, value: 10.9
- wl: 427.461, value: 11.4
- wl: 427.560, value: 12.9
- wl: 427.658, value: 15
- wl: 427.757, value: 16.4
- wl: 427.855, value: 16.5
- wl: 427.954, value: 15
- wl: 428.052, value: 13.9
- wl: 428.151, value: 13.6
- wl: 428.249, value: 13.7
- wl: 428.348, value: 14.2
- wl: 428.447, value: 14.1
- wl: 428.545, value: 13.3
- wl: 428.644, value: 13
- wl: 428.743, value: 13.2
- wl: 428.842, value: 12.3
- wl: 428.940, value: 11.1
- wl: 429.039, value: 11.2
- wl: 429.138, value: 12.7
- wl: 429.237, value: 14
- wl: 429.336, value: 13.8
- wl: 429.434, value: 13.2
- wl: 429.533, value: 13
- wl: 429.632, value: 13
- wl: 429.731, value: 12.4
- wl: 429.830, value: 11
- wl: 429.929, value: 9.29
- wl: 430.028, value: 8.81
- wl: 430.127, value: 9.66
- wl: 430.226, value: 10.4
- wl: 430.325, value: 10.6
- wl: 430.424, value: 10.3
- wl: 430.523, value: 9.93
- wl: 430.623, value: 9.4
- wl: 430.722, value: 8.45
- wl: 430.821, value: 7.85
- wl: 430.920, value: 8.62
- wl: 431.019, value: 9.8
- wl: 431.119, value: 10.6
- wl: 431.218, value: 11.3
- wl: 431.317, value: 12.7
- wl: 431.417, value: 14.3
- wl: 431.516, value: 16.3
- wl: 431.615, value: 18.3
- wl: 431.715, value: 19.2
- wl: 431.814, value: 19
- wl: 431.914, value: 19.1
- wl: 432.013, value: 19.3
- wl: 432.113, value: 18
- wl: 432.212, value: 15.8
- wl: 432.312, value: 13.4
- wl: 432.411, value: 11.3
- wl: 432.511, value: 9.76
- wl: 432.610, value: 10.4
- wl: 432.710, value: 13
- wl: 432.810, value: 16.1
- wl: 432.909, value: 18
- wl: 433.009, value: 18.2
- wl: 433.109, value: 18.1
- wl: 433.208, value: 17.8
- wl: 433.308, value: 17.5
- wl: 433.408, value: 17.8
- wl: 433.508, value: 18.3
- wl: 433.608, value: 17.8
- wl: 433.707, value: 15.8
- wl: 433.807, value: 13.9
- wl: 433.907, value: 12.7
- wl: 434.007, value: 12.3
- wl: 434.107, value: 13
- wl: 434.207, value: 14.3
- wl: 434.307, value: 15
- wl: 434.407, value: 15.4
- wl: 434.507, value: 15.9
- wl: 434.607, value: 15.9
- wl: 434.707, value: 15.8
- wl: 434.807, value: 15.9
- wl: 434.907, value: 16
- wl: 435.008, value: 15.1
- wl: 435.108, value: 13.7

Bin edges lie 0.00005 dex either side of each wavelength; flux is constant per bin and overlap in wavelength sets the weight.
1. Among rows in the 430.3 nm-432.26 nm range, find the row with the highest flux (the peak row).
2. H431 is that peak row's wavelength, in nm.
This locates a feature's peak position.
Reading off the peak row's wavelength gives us 432.013 nm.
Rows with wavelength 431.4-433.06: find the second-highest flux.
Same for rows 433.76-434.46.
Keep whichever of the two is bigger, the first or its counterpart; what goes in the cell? 19.20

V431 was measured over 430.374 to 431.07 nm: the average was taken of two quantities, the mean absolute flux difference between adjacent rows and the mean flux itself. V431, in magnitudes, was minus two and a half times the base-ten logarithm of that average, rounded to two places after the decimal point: -1.74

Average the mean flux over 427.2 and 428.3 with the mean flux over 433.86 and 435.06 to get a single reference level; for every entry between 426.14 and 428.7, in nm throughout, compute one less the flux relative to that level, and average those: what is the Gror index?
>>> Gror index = 0.02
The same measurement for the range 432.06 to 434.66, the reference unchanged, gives -0.07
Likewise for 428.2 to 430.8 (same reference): 0.17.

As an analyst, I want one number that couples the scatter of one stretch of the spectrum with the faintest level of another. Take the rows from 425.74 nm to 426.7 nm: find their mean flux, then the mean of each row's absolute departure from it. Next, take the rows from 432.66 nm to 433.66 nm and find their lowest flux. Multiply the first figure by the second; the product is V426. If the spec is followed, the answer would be 19.9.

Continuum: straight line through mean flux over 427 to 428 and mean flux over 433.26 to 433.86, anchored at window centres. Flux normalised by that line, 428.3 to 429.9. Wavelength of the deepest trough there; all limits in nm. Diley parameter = 429.830 nm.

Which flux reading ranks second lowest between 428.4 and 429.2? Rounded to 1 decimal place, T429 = 11.2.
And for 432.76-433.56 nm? 17.5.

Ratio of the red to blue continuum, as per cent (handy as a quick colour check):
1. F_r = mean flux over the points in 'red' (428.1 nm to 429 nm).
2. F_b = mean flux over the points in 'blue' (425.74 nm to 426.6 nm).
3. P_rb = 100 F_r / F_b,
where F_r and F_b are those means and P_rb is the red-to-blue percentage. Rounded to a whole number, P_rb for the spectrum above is 88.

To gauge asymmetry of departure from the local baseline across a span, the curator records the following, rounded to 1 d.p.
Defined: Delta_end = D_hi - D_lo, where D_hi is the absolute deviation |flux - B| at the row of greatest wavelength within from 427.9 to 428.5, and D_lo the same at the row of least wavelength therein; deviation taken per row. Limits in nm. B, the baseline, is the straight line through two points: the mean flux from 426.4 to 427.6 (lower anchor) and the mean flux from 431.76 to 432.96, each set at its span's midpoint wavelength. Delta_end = -1.1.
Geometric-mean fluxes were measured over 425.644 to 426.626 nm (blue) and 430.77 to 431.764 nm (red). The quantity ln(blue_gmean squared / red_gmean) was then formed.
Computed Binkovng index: 2.90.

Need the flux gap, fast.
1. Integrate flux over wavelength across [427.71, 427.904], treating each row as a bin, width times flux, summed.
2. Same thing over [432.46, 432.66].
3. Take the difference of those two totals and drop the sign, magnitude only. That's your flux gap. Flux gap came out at 1.2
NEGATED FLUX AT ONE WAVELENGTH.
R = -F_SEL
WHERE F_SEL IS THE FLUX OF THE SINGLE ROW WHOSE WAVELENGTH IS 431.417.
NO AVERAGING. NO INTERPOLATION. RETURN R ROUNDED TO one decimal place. -14.3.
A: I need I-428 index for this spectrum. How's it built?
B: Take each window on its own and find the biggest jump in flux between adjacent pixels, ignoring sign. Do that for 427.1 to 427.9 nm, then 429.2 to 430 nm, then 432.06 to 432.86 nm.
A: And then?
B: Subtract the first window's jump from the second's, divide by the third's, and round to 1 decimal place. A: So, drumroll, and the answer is -0.1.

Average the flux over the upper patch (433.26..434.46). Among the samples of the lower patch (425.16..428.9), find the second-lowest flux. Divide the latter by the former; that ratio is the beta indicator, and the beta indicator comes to 0.68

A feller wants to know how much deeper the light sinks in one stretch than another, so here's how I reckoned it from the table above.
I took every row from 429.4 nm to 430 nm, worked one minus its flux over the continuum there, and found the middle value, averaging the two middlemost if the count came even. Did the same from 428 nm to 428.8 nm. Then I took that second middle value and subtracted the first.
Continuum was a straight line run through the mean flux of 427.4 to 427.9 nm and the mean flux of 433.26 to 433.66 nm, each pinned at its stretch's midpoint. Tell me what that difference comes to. -0.11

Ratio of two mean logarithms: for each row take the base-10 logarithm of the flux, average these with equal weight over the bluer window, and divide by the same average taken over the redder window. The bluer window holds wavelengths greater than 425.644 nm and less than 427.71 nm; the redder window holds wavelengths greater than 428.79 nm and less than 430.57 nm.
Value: 1.07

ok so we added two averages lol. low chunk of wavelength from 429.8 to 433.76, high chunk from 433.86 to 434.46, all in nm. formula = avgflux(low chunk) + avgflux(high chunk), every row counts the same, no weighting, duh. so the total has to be 27.6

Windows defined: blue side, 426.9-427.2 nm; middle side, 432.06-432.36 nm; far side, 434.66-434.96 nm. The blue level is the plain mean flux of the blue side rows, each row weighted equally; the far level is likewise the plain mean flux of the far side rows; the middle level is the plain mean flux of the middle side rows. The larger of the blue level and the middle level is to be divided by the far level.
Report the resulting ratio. 0.99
